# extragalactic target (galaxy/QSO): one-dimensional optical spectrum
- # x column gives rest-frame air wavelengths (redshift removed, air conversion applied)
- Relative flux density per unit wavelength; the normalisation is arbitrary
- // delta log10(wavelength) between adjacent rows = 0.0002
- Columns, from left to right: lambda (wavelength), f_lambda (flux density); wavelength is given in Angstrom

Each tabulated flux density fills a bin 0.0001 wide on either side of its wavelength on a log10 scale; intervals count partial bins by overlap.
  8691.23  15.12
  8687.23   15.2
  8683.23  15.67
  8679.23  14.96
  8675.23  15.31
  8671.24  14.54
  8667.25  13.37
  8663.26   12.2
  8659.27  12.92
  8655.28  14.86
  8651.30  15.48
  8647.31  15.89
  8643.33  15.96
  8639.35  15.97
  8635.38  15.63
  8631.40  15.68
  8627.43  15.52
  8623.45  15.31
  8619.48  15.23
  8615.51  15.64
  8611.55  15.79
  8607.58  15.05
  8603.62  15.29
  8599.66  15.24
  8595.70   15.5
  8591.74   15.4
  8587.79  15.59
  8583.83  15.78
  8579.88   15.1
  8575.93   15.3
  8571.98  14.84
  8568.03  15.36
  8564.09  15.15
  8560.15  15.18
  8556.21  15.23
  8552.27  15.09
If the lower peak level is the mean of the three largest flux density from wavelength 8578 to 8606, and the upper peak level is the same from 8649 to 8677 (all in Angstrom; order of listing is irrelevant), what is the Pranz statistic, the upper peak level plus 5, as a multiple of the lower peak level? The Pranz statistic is 1.29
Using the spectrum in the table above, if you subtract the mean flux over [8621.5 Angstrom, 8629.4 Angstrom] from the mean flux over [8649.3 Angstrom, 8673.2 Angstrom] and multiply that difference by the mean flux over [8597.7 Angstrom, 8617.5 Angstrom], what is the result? -23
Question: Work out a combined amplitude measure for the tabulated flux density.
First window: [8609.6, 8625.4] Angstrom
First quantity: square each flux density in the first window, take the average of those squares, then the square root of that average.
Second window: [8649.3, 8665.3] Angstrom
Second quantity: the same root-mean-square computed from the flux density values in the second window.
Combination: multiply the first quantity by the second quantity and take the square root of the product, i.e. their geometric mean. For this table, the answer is 14.7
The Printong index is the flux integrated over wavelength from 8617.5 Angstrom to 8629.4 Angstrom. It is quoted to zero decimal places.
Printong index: 183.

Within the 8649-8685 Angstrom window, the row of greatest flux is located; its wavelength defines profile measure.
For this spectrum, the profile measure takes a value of 8683.23 Angstrom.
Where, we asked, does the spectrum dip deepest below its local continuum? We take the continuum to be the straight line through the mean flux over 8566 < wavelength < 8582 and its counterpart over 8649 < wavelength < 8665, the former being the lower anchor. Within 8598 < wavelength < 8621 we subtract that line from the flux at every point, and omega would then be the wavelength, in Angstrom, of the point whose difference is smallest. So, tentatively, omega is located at 8607.58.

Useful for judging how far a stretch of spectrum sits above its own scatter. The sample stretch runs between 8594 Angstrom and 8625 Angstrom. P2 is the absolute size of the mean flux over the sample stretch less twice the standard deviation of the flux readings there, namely 14.9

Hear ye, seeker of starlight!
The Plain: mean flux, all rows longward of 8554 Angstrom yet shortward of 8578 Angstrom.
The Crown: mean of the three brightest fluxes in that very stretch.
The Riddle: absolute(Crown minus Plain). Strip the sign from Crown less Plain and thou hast 0.12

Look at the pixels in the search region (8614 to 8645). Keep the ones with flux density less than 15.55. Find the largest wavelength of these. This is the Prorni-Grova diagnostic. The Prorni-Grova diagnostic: 8627.43 Angstrom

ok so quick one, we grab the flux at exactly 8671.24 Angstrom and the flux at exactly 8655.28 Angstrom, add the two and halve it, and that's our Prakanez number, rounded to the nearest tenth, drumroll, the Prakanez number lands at 14.7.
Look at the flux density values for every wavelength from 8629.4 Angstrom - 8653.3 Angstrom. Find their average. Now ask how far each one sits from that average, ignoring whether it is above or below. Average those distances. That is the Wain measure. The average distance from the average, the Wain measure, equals 0.17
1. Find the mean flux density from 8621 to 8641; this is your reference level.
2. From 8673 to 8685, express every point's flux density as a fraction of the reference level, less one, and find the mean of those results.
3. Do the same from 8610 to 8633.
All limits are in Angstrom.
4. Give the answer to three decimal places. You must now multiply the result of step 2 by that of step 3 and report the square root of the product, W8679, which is 0.011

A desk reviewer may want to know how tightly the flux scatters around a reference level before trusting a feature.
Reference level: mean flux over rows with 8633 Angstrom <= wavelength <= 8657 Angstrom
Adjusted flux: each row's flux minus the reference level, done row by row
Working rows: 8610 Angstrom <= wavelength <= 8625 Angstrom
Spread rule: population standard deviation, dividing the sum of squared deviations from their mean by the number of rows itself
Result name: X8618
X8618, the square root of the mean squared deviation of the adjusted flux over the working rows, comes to 0.23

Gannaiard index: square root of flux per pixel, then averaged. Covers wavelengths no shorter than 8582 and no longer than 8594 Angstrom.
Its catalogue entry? 3.95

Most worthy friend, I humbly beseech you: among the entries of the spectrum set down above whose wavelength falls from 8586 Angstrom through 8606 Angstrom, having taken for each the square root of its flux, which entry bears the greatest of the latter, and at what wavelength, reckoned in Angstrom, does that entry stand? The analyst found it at 8587.79 Angstrom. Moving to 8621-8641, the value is 8639.35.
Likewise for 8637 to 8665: 8639.35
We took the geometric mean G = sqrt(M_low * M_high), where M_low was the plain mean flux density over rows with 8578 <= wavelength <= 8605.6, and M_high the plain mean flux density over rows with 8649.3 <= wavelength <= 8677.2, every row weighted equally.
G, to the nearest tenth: 14.7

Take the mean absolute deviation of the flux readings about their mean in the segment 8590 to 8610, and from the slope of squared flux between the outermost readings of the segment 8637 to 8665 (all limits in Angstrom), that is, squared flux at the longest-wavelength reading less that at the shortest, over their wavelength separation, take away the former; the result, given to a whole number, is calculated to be -5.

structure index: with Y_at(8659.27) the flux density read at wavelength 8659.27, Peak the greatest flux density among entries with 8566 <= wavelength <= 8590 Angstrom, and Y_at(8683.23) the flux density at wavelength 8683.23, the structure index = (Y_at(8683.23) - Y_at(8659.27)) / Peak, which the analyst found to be 0.17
